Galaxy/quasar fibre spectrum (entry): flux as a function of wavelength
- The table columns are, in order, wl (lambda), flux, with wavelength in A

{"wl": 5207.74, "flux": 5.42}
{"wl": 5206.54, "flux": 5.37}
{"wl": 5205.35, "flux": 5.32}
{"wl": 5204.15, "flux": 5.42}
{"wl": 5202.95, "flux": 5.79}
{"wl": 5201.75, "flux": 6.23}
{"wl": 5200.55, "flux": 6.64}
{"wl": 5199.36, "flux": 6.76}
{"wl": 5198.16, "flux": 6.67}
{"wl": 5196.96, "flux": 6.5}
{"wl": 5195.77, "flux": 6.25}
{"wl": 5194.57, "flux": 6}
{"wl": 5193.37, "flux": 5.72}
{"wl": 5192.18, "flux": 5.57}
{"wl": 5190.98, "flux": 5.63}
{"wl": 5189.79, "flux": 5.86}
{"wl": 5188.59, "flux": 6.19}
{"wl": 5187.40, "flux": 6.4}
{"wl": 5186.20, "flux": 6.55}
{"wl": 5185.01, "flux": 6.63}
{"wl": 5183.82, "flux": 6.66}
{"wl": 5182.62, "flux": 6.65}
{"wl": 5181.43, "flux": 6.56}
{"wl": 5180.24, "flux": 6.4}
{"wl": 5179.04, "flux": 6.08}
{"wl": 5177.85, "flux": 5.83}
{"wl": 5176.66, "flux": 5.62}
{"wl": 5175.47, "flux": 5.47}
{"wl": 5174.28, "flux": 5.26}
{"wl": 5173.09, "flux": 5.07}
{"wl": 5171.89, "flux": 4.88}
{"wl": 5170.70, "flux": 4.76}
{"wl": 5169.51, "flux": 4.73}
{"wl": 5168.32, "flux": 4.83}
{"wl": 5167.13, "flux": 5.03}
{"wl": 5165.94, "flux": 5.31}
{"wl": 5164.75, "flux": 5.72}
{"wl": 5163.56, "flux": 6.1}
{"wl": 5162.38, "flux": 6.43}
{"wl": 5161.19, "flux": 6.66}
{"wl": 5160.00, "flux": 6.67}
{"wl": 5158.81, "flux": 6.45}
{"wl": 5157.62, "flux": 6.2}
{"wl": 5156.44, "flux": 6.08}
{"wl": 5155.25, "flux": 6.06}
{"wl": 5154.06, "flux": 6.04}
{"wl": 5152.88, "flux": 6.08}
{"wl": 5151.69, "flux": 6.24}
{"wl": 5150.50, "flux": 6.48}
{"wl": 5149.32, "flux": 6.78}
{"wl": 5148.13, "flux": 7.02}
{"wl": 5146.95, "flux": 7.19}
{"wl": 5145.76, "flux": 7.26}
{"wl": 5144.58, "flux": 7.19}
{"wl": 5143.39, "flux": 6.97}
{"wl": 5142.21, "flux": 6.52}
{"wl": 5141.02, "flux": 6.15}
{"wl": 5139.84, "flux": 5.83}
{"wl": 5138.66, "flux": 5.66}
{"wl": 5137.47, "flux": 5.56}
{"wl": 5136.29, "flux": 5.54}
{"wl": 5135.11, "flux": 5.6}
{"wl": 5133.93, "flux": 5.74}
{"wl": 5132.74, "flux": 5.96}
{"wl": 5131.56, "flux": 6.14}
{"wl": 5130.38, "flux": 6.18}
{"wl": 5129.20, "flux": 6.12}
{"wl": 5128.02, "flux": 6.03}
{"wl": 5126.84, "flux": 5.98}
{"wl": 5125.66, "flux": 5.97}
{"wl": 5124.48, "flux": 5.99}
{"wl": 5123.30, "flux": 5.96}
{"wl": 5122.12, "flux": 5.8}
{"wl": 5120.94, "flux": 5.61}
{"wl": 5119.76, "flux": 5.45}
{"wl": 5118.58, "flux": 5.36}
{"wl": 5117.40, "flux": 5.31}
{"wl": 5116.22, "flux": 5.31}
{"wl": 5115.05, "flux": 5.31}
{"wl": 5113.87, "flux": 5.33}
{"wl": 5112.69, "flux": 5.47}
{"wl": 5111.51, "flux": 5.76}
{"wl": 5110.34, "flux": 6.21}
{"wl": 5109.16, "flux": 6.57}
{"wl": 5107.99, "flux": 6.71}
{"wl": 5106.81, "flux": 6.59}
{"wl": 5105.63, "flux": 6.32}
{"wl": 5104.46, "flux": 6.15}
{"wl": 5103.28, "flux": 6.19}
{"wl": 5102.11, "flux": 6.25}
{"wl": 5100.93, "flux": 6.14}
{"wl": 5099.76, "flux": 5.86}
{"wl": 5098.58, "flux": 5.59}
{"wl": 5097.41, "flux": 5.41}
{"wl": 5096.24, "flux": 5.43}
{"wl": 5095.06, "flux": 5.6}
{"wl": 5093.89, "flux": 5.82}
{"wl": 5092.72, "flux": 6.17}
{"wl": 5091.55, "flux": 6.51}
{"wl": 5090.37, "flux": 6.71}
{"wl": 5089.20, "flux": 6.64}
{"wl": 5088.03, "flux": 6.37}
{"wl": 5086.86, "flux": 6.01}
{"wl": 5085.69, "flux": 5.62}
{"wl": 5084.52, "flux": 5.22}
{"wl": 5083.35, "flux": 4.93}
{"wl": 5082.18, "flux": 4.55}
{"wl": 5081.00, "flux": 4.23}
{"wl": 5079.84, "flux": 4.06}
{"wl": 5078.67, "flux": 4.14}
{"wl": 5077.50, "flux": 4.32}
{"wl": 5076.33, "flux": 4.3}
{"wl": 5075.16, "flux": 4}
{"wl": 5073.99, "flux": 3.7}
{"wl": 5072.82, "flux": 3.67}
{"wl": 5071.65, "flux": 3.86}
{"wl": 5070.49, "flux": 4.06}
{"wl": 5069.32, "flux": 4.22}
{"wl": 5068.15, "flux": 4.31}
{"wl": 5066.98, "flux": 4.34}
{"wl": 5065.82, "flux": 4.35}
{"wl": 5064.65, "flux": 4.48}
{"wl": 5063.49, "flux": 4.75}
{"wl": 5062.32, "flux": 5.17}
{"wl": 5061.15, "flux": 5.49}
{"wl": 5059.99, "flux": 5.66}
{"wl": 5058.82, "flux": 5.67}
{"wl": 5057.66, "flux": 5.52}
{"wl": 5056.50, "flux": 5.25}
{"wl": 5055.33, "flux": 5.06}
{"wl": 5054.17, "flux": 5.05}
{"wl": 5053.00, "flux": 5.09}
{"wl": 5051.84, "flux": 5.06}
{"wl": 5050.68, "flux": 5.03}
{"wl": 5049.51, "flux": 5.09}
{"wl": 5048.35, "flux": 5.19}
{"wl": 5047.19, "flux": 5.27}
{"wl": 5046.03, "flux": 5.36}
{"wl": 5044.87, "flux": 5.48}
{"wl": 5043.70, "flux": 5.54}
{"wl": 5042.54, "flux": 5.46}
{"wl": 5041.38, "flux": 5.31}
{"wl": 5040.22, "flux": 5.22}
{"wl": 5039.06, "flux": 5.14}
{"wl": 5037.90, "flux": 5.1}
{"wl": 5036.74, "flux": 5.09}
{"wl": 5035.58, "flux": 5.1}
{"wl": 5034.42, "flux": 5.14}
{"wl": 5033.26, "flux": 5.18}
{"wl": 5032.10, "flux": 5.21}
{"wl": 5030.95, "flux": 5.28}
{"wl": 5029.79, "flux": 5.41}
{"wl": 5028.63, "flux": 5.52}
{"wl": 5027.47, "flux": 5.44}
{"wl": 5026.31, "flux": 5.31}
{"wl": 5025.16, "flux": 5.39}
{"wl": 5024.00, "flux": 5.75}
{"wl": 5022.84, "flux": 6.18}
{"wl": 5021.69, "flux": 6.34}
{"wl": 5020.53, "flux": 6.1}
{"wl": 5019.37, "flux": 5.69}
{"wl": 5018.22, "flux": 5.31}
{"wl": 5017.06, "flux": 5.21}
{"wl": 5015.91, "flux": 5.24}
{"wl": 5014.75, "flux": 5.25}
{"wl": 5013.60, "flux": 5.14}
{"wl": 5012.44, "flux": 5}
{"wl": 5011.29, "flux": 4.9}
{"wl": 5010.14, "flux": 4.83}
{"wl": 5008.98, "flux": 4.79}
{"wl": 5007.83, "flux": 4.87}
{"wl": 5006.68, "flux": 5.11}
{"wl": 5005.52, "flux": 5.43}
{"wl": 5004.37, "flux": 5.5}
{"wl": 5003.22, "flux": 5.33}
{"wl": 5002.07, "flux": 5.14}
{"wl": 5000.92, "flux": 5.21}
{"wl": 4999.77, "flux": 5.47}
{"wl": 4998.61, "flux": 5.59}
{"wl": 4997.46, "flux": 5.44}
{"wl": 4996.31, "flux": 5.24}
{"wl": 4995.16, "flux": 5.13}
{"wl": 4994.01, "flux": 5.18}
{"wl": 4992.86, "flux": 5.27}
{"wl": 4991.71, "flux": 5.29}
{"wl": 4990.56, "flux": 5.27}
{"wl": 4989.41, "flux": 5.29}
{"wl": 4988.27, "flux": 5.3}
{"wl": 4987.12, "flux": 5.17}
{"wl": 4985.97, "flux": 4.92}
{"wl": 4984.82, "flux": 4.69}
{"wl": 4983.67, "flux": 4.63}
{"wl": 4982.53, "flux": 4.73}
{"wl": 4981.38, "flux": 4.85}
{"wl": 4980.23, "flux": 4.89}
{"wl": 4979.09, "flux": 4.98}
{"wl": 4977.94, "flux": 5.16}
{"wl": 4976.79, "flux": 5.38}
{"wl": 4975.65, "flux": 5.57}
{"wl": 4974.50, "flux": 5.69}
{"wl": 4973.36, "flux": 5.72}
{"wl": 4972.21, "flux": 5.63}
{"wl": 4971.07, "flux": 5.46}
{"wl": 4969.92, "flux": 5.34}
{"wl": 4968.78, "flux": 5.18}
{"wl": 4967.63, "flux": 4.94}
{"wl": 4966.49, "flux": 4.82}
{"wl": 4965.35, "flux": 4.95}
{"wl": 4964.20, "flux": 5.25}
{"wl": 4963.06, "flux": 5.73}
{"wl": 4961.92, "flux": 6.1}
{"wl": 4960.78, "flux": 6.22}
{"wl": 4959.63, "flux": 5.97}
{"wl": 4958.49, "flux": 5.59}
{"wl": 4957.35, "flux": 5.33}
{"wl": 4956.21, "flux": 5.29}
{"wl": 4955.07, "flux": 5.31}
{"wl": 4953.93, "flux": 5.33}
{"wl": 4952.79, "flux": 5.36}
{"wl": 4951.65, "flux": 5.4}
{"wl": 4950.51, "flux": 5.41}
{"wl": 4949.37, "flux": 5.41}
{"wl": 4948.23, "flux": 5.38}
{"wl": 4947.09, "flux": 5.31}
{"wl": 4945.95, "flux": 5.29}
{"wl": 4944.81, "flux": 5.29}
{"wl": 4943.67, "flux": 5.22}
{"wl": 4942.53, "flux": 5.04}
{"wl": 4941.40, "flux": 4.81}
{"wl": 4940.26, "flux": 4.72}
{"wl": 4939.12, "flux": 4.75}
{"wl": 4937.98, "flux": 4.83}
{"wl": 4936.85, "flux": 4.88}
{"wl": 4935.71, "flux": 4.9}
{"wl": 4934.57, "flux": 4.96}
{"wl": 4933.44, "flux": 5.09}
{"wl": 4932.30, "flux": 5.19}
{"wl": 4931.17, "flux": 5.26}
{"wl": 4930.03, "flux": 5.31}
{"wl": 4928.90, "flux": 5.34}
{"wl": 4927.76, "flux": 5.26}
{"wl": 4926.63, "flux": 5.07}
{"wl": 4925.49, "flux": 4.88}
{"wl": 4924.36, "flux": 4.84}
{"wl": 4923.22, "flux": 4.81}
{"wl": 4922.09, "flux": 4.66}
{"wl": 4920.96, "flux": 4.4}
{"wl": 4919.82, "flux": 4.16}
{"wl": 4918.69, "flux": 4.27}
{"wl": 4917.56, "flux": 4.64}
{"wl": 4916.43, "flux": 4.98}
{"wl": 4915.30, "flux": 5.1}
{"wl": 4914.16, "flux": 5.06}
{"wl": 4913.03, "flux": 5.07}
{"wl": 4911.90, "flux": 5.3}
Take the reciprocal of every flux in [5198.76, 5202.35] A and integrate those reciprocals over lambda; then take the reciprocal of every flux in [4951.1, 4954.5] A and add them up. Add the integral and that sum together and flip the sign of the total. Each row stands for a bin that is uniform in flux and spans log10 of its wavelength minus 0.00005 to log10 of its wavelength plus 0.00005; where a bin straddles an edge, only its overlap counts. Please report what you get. -1.11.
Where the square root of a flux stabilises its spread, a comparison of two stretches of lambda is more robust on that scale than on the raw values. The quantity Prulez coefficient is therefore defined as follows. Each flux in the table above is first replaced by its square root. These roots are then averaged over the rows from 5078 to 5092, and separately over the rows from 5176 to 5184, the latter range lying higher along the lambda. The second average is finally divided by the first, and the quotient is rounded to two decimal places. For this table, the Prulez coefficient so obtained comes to 1.08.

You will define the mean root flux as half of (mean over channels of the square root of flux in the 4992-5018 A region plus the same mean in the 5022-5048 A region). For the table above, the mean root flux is 2.30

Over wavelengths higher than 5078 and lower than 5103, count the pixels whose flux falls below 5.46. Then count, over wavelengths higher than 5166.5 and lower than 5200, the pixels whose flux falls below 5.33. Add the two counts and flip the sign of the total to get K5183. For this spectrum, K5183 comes -15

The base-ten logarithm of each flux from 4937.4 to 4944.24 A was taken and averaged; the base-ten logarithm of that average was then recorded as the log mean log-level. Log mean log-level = -0.161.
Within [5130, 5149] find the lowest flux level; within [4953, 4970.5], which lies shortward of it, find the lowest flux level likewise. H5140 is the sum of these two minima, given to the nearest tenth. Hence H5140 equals 10.4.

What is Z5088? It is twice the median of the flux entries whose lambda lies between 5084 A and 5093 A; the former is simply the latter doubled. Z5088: 12.5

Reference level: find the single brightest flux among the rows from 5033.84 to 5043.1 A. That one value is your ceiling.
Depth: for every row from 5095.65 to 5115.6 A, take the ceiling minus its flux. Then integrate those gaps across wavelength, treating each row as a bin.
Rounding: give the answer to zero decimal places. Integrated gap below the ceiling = -10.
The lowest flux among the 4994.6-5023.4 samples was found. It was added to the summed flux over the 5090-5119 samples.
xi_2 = 153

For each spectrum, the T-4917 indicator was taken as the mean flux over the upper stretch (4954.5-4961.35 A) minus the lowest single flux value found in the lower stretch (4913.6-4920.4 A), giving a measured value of 1.46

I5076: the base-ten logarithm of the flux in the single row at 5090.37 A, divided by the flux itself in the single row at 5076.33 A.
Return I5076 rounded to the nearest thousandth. 0.192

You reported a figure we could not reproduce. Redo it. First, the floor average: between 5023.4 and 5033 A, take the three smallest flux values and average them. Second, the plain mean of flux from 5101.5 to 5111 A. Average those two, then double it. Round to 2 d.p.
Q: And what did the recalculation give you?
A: 11.64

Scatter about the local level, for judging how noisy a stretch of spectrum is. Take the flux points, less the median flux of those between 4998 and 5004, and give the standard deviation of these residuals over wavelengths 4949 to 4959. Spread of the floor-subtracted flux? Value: 0.1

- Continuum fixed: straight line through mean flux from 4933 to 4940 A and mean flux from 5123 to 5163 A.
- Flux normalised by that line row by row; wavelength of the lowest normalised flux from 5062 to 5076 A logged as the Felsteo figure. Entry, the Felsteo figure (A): 5072.82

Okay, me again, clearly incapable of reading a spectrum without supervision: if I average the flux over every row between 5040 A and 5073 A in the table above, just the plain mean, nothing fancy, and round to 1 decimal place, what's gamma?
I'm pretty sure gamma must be 5.0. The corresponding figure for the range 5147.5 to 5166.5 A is 6.3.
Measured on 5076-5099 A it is 5.4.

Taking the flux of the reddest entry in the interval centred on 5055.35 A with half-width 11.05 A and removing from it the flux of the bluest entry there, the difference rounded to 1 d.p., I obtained -1.1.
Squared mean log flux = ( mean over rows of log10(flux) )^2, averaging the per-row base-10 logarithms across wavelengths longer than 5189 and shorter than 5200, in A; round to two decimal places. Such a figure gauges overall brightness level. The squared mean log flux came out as 0.62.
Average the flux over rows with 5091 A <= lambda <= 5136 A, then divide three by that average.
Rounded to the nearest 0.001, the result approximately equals 0.509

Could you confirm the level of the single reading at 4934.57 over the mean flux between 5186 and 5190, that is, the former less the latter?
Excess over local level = -1.29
